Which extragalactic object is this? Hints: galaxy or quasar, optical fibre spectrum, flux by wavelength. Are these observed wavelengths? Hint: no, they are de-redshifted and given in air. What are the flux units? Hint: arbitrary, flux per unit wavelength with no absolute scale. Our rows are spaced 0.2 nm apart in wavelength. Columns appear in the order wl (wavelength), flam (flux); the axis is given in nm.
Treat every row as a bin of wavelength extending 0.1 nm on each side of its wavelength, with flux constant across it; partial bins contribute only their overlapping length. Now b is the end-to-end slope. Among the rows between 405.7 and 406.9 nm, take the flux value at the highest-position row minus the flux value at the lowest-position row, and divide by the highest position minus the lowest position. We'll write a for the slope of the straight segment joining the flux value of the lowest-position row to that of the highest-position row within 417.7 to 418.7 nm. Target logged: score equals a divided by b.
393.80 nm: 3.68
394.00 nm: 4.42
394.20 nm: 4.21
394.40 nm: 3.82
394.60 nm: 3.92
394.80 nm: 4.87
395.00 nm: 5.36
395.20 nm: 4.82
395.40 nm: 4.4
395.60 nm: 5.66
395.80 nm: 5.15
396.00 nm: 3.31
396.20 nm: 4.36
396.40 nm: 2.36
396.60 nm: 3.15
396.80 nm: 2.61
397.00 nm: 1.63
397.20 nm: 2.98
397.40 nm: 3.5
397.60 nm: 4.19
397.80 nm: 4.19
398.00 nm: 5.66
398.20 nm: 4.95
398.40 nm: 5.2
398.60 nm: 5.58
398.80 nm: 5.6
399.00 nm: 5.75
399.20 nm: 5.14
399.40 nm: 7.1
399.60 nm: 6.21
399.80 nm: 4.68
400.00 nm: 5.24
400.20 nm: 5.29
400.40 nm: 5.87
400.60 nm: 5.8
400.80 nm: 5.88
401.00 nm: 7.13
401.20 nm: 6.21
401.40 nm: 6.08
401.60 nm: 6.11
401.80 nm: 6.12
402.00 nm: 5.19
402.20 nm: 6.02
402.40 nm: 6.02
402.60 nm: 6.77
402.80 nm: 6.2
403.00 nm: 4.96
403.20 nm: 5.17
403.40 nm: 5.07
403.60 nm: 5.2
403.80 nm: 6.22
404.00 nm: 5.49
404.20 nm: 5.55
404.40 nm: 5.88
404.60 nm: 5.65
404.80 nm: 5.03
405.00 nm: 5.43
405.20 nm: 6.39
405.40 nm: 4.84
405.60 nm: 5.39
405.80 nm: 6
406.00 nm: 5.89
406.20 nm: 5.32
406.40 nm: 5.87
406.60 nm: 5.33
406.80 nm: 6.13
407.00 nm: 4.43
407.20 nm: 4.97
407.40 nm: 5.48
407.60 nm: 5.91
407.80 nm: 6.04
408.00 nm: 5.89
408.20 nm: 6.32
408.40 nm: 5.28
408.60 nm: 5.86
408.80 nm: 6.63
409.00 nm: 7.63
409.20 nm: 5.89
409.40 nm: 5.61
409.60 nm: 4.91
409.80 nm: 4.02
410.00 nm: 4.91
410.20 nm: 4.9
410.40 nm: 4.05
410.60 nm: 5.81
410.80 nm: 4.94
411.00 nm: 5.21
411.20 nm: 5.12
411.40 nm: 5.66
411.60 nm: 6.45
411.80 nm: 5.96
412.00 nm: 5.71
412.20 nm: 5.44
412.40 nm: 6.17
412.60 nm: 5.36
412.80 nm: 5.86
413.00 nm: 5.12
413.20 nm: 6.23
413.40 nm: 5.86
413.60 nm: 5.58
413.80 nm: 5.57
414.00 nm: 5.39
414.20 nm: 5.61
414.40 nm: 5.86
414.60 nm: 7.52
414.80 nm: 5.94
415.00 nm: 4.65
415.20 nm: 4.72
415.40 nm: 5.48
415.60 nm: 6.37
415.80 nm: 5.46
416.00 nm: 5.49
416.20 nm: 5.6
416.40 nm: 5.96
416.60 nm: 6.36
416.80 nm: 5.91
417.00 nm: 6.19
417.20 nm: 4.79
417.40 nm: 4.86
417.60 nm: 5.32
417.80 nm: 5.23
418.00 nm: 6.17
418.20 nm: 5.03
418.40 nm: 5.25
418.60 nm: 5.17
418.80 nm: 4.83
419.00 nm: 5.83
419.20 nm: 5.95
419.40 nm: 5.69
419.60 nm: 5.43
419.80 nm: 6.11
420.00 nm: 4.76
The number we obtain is -0.6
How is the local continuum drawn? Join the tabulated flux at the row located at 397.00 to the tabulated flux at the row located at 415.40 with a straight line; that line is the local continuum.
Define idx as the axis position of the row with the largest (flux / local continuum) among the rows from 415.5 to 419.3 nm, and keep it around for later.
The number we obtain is 415.60 nm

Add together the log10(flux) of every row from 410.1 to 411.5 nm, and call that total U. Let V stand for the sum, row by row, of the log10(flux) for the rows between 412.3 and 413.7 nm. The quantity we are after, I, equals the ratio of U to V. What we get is 0.93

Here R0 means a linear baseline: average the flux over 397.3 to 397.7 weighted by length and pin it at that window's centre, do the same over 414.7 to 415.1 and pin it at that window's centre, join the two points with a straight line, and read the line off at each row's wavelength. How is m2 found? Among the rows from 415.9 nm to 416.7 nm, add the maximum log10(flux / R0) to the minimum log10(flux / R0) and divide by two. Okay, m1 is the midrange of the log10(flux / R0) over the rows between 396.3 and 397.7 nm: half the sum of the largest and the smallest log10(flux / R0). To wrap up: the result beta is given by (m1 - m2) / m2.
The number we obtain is -5.3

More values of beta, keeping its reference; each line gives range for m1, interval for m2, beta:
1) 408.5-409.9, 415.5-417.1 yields 0.4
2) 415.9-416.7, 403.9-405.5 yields -0.6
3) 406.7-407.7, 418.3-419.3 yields -3.4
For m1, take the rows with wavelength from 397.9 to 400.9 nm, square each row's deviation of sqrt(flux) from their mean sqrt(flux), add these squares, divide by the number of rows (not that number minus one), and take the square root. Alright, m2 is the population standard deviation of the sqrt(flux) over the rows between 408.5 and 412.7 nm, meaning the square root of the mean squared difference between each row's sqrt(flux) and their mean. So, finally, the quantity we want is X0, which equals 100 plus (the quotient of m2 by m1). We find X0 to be 101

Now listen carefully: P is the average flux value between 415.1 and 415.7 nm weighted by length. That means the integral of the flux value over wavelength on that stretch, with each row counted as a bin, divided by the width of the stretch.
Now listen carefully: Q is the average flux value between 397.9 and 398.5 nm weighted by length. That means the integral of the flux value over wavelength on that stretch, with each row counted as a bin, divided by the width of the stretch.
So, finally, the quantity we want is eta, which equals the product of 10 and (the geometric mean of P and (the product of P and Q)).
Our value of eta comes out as 127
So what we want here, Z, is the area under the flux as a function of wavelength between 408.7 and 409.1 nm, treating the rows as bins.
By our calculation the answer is 2.85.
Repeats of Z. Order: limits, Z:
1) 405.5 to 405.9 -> 2.28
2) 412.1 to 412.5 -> 2.32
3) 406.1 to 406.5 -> 2.24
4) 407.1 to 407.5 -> 2.09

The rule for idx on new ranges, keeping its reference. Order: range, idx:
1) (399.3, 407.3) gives 399.40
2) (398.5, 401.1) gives 399.40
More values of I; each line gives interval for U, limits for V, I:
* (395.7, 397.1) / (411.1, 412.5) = 0.63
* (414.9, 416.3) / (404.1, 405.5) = 0.98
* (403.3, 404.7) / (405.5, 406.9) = 0.99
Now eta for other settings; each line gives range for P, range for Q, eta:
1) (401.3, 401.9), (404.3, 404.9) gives 143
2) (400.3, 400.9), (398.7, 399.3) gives 137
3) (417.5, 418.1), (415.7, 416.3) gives 131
